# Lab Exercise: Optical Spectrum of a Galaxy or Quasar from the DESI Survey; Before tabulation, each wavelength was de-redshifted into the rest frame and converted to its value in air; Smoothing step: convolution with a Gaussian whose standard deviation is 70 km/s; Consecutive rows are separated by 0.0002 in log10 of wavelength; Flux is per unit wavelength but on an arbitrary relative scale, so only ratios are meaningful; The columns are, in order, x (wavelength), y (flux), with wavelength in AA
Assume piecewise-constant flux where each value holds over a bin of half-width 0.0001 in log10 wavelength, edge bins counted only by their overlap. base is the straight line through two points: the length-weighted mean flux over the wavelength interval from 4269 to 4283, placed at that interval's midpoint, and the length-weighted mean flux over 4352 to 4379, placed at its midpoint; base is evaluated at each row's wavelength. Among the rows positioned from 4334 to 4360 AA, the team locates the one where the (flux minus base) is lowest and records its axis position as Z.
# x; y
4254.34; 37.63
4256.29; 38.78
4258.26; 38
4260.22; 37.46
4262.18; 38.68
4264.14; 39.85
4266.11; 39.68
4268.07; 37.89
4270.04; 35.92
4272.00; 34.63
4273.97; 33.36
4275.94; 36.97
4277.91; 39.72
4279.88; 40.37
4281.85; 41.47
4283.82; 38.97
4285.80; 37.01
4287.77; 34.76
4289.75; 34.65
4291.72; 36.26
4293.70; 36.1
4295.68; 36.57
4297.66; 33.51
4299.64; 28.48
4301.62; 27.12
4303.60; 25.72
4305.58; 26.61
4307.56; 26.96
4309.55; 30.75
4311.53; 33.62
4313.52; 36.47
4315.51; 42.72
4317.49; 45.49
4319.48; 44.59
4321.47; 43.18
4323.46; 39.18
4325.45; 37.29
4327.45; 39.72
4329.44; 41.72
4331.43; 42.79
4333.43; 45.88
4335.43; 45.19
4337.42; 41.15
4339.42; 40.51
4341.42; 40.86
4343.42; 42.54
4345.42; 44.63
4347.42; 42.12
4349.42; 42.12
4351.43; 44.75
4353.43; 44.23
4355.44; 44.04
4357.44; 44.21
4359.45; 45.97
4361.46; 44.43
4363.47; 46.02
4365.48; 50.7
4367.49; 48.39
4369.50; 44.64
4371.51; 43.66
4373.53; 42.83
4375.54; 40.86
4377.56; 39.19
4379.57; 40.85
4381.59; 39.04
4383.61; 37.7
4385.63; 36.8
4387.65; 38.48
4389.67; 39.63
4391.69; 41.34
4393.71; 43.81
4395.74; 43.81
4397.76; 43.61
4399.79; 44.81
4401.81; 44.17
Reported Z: 4339.42 AA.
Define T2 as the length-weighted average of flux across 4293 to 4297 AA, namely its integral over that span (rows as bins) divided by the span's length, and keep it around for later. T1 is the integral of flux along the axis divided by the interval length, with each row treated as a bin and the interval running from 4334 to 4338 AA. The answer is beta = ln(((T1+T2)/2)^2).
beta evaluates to 7.37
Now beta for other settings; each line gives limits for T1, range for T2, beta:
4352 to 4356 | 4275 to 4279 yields 7.44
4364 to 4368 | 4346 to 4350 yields 7.65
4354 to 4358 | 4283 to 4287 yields 7.42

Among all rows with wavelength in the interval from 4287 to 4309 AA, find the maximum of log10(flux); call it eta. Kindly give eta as 1.56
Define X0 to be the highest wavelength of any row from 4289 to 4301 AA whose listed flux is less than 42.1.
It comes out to 4299.64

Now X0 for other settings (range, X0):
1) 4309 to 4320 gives 4313.52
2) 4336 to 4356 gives 4341.42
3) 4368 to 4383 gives 4381.59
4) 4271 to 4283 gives 4281.85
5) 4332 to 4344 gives 4341.42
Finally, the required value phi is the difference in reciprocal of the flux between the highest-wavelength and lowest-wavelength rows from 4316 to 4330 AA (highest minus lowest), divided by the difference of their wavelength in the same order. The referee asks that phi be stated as 0.0002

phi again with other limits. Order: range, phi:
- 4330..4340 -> 0.0002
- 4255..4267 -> -0.0001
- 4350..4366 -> -0.0002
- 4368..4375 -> 0.0002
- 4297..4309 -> 0.0007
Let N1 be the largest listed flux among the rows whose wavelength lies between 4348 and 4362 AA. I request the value 45.97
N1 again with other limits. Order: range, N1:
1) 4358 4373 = 50.7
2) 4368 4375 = 44.64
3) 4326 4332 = 42.79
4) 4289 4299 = 36.57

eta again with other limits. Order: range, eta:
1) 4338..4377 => 1.71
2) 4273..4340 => 1.66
